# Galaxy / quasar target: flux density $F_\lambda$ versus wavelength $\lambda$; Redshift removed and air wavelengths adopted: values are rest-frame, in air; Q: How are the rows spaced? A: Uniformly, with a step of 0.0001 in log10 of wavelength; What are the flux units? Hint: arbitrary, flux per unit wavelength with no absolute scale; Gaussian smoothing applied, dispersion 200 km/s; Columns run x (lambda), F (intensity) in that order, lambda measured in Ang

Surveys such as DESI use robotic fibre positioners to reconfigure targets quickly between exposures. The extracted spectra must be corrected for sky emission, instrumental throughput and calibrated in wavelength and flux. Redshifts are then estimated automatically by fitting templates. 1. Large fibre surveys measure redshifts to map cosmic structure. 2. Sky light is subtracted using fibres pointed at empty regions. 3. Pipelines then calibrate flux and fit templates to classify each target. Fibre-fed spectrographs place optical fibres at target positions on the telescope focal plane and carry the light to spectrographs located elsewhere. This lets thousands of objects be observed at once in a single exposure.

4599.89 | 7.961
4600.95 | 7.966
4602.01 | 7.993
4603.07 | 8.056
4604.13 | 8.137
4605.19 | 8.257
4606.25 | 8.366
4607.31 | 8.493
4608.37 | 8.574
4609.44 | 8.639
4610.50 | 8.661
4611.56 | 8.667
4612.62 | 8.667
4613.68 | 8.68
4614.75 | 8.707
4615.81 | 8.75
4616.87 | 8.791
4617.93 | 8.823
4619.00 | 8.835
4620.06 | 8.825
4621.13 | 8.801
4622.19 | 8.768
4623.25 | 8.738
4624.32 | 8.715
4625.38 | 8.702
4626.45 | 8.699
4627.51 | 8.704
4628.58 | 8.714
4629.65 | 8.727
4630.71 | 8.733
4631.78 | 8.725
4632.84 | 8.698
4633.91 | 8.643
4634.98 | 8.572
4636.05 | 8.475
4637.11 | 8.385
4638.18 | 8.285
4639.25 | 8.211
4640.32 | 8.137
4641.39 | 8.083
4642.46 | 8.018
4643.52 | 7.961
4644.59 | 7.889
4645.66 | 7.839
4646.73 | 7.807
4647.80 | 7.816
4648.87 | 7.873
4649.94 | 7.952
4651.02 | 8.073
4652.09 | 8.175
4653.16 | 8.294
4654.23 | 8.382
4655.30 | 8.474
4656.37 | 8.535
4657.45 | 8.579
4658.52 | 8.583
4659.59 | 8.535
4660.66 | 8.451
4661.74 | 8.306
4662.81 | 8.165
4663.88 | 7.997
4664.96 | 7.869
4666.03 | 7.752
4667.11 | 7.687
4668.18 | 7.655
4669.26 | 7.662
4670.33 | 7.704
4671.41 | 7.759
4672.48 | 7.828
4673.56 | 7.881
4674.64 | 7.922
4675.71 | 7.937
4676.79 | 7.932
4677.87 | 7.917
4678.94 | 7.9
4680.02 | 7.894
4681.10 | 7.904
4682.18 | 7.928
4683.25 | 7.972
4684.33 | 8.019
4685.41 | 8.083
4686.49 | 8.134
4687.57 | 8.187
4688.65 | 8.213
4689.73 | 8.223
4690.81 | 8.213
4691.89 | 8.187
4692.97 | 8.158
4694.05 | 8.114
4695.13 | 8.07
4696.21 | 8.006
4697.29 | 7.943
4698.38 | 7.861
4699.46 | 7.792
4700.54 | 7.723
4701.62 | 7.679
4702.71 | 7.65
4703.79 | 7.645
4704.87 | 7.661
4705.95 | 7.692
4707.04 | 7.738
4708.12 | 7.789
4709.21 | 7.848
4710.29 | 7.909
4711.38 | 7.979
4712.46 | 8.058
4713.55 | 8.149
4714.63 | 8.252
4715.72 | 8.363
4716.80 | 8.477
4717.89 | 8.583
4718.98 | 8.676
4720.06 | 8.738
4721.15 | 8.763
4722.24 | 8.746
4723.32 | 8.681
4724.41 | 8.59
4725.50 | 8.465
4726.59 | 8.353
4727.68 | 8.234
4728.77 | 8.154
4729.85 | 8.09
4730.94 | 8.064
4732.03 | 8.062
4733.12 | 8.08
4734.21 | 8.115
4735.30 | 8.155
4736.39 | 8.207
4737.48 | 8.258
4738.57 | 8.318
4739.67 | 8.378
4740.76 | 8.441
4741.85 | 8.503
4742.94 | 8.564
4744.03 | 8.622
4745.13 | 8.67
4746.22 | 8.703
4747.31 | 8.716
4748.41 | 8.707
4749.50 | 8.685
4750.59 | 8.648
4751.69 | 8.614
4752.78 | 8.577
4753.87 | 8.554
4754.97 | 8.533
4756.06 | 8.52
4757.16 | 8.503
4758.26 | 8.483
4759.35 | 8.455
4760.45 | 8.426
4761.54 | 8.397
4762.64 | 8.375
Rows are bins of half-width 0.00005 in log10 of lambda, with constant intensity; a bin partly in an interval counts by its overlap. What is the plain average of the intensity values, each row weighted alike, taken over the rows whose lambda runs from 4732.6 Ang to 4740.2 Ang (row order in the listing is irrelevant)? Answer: 8.2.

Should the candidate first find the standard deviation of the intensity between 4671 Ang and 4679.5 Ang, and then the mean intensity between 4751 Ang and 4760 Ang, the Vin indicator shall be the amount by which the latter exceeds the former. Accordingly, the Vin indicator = 8.47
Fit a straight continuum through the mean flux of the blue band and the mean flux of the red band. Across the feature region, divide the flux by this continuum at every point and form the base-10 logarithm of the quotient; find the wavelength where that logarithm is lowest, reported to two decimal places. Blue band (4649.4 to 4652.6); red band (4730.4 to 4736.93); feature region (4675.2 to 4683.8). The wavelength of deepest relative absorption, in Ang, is 4680.02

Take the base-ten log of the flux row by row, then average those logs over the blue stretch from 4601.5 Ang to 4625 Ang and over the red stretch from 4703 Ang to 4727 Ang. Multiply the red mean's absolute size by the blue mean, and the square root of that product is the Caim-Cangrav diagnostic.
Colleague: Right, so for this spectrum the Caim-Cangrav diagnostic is 0.924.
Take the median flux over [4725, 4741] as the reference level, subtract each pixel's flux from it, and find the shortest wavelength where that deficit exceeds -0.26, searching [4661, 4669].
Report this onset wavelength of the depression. 4661.74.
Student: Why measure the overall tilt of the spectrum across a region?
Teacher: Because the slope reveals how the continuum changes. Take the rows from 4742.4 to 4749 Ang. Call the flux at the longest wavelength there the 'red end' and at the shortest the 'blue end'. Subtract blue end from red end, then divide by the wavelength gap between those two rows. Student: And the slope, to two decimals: 0.03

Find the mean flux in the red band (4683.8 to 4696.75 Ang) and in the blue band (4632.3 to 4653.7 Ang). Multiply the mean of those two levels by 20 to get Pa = 163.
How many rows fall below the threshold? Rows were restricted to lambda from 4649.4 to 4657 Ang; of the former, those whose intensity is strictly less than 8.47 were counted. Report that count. 5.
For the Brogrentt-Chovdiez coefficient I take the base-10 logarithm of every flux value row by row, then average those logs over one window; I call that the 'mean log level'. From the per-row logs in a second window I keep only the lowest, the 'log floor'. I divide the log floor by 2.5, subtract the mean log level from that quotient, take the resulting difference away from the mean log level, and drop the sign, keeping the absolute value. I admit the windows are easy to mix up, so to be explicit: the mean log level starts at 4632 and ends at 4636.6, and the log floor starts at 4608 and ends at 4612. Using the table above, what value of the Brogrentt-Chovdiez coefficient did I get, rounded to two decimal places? 1.50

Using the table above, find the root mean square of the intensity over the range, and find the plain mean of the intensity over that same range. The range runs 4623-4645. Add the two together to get 16.9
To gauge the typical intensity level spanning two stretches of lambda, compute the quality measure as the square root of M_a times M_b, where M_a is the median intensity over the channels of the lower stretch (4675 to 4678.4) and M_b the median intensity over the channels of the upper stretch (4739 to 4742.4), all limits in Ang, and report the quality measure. 8.18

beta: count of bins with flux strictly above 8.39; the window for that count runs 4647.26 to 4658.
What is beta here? 3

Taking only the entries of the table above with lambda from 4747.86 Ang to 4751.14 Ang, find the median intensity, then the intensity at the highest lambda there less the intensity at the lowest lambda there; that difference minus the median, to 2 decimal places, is -8.74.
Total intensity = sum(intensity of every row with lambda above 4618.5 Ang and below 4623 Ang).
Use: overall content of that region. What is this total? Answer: 35.2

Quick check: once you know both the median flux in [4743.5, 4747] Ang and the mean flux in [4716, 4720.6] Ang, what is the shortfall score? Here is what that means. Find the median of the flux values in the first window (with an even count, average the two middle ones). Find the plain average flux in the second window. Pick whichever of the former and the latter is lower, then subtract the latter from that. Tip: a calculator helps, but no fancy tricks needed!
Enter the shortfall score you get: 0.00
